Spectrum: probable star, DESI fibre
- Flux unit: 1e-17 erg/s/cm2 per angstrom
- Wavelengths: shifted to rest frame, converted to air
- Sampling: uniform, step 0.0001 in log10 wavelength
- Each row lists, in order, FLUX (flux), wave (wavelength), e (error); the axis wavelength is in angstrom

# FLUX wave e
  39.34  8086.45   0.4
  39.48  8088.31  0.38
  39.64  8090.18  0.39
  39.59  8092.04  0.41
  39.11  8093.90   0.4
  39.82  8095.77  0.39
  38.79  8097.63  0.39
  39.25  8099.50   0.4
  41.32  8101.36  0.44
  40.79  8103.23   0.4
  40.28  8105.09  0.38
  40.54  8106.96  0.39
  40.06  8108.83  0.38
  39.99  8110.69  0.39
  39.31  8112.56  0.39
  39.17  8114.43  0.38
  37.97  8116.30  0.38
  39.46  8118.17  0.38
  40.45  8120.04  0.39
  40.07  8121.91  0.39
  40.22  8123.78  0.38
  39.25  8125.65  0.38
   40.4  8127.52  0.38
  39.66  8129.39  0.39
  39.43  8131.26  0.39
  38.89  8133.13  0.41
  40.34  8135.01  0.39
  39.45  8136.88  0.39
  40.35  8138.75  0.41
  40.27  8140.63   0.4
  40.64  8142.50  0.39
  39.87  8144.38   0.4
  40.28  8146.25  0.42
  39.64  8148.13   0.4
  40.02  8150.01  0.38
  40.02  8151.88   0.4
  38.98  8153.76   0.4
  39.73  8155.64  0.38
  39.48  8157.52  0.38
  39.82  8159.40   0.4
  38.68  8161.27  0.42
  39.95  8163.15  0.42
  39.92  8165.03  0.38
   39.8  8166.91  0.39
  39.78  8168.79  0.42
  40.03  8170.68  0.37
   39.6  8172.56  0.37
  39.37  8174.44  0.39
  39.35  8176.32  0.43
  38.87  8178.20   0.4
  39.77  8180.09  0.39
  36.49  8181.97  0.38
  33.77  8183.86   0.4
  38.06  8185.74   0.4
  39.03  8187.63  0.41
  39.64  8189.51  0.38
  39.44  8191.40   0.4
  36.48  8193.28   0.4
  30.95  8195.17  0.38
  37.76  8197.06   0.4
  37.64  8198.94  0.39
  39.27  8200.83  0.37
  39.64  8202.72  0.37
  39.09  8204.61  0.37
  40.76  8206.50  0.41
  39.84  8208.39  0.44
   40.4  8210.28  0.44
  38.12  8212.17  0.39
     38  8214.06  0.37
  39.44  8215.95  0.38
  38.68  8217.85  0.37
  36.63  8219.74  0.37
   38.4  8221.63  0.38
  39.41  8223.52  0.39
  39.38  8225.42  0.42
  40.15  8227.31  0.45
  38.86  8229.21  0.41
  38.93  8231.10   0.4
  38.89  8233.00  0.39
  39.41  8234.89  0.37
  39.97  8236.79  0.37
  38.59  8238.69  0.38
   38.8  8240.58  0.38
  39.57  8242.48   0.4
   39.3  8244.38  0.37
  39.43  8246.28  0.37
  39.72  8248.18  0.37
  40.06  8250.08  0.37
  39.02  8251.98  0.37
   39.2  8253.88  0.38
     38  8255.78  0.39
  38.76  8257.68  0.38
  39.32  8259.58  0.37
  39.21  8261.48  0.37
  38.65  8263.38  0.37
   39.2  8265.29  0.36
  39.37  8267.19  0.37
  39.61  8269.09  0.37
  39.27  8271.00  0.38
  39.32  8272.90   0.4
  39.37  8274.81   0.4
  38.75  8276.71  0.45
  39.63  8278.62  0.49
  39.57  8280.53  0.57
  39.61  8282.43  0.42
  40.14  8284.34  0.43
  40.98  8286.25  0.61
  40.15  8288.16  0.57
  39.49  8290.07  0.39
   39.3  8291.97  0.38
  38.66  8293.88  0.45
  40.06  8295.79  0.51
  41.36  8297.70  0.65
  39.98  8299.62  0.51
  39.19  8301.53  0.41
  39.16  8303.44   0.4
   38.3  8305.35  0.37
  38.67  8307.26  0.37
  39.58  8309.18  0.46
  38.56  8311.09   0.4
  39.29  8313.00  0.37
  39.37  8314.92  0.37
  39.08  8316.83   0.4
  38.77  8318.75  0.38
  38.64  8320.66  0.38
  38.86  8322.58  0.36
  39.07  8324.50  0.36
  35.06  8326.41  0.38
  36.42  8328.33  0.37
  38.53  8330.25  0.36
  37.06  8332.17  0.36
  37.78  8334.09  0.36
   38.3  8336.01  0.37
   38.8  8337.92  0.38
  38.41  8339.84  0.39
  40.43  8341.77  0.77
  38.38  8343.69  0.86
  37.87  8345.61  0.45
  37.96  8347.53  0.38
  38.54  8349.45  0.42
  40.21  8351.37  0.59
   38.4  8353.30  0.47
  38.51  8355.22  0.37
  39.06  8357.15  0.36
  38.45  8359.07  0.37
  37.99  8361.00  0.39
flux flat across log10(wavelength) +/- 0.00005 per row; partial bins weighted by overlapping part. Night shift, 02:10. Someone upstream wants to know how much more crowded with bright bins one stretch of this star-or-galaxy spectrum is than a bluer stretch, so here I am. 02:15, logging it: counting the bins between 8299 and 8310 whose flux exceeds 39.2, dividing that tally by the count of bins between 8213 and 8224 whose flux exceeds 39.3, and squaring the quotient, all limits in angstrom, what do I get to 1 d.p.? 1.0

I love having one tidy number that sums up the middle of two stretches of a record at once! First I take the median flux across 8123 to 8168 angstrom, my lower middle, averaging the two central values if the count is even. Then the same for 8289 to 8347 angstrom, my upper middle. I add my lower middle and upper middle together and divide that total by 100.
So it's 0.786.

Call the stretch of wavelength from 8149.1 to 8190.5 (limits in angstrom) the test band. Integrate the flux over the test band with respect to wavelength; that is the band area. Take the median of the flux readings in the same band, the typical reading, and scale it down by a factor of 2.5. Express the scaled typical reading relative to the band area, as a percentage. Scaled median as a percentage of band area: 0.979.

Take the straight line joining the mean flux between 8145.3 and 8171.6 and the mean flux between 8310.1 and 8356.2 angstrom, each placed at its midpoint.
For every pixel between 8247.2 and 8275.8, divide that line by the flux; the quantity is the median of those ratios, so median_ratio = 0.99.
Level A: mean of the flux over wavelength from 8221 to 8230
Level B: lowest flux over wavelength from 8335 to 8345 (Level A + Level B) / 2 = 38.8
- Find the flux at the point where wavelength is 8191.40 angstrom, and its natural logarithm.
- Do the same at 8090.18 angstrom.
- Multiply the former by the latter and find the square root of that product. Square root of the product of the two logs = 3.677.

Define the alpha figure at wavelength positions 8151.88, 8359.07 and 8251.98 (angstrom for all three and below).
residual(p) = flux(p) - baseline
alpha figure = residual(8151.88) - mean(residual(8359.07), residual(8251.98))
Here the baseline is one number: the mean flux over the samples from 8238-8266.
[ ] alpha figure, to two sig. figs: 1.3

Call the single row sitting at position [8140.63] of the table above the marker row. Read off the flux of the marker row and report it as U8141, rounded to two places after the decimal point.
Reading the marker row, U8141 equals 40.27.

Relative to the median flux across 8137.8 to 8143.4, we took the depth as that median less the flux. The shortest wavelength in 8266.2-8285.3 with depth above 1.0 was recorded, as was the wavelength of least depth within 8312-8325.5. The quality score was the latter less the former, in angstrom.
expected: 43.9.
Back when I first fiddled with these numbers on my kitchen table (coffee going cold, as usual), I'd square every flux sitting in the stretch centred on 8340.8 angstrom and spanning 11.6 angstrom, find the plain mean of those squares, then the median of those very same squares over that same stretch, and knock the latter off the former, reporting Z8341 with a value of 24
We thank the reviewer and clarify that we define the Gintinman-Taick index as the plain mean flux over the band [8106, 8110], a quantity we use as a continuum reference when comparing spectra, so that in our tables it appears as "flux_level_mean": 40.3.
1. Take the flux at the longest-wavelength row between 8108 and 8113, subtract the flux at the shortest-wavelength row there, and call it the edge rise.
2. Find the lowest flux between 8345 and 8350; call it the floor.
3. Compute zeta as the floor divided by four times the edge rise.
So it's -13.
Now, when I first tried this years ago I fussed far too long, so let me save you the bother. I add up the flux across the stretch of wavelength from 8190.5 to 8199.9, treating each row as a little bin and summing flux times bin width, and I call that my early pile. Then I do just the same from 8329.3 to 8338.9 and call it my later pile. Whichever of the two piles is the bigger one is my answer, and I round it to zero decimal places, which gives 366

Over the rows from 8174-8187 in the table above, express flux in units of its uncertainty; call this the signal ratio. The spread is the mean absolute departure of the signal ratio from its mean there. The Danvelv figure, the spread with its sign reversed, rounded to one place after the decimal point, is -4.2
